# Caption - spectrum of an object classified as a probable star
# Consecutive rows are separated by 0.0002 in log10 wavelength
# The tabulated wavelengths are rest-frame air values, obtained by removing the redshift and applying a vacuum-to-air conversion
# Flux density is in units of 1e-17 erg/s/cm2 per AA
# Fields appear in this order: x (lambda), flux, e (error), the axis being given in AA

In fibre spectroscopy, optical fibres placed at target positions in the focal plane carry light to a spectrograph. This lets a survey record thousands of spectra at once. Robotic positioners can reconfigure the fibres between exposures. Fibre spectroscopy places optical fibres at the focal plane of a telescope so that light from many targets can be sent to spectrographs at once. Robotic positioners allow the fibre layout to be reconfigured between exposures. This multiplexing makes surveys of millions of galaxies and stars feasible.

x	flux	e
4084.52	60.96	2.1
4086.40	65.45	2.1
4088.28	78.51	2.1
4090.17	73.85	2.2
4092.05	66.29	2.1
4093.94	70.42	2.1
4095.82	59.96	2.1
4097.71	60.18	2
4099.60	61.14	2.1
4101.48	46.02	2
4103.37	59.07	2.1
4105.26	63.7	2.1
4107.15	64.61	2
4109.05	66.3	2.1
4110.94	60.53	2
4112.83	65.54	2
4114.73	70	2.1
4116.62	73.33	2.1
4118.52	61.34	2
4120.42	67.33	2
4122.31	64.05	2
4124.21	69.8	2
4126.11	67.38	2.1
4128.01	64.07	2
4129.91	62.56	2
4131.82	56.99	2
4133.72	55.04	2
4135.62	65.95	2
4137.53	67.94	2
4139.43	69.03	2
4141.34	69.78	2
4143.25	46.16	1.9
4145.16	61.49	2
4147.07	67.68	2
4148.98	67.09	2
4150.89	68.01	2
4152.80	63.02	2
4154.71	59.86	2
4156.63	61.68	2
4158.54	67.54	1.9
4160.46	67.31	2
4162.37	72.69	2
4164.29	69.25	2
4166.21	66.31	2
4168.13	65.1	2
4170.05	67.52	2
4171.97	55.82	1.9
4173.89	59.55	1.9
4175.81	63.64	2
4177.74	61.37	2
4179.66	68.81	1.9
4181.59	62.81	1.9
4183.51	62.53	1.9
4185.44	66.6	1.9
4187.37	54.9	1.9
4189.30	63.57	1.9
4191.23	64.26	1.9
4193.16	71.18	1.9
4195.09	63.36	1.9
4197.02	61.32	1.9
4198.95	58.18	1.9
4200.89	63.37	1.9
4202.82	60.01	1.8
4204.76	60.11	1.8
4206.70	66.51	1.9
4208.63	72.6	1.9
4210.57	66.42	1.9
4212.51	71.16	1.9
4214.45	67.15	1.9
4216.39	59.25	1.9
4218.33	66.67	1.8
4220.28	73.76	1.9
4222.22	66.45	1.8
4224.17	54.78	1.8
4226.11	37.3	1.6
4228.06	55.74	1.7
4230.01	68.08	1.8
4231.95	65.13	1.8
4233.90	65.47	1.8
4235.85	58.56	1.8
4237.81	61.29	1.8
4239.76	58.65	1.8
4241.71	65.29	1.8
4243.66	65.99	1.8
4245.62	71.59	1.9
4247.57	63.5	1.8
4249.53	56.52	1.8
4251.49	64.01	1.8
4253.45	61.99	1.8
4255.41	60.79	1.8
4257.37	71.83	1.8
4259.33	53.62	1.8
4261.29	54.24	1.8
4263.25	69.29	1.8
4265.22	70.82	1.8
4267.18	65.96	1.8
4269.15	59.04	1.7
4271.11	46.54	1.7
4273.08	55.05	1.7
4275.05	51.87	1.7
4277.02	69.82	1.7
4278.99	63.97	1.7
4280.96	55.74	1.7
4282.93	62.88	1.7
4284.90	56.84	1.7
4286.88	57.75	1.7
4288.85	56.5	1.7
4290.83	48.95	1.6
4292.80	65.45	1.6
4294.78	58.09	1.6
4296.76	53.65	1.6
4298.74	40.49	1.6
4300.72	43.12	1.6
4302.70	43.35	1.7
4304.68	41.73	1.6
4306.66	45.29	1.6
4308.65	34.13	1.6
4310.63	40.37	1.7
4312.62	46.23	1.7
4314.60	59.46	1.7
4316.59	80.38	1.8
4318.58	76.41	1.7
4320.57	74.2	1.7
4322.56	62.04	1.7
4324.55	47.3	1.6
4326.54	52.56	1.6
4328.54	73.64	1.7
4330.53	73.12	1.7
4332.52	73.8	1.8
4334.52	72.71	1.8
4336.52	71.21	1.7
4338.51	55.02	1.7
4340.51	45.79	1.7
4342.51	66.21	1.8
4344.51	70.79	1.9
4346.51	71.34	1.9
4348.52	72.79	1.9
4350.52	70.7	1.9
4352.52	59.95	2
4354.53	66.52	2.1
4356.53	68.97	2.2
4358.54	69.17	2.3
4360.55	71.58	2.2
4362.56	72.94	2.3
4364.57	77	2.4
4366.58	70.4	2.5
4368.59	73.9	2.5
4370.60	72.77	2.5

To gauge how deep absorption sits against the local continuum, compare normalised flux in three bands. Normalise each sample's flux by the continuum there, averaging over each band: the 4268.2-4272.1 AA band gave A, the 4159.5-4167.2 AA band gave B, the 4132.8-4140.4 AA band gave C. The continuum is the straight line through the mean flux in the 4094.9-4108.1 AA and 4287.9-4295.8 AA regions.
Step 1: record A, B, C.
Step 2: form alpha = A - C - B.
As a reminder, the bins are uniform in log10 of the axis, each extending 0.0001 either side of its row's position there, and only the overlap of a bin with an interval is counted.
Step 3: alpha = -1.35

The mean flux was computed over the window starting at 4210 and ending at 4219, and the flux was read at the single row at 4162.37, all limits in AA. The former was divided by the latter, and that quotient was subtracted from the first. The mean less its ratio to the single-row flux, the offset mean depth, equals 65.2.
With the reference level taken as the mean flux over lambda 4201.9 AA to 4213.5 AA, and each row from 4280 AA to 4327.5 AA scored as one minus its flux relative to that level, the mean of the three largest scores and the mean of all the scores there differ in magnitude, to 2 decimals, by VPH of 0.24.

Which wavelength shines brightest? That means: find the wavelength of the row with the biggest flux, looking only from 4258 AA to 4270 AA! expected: 4265.22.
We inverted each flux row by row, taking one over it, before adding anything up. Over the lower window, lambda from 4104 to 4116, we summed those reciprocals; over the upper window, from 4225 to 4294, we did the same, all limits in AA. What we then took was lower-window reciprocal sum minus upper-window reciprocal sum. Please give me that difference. -0.50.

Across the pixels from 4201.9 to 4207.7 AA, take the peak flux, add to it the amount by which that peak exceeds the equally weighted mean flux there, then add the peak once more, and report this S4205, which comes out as 137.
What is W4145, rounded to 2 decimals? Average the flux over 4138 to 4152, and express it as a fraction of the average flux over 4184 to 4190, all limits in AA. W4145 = 1.04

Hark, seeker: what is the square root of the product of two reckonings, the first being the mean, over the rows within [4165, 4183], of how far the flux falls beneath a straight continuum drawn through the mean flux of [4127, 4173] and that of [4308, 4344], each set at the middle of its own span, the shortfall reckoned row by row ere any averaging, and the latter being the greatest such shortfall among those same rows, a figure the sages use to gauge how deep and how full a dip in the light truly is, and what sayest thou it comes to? 1.5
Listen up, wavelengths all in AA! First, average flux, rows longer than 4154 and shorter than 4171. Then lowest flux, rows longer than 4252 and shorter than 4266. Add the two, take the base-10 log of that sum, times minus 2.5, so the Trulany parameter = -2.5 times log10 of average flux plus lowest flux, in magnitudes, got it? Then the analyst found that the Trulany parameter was -5.20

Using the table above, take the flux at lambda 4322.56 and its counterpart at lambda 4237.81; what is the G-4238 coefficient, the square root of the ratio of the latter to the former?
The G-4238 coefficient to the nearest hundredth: 0.99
